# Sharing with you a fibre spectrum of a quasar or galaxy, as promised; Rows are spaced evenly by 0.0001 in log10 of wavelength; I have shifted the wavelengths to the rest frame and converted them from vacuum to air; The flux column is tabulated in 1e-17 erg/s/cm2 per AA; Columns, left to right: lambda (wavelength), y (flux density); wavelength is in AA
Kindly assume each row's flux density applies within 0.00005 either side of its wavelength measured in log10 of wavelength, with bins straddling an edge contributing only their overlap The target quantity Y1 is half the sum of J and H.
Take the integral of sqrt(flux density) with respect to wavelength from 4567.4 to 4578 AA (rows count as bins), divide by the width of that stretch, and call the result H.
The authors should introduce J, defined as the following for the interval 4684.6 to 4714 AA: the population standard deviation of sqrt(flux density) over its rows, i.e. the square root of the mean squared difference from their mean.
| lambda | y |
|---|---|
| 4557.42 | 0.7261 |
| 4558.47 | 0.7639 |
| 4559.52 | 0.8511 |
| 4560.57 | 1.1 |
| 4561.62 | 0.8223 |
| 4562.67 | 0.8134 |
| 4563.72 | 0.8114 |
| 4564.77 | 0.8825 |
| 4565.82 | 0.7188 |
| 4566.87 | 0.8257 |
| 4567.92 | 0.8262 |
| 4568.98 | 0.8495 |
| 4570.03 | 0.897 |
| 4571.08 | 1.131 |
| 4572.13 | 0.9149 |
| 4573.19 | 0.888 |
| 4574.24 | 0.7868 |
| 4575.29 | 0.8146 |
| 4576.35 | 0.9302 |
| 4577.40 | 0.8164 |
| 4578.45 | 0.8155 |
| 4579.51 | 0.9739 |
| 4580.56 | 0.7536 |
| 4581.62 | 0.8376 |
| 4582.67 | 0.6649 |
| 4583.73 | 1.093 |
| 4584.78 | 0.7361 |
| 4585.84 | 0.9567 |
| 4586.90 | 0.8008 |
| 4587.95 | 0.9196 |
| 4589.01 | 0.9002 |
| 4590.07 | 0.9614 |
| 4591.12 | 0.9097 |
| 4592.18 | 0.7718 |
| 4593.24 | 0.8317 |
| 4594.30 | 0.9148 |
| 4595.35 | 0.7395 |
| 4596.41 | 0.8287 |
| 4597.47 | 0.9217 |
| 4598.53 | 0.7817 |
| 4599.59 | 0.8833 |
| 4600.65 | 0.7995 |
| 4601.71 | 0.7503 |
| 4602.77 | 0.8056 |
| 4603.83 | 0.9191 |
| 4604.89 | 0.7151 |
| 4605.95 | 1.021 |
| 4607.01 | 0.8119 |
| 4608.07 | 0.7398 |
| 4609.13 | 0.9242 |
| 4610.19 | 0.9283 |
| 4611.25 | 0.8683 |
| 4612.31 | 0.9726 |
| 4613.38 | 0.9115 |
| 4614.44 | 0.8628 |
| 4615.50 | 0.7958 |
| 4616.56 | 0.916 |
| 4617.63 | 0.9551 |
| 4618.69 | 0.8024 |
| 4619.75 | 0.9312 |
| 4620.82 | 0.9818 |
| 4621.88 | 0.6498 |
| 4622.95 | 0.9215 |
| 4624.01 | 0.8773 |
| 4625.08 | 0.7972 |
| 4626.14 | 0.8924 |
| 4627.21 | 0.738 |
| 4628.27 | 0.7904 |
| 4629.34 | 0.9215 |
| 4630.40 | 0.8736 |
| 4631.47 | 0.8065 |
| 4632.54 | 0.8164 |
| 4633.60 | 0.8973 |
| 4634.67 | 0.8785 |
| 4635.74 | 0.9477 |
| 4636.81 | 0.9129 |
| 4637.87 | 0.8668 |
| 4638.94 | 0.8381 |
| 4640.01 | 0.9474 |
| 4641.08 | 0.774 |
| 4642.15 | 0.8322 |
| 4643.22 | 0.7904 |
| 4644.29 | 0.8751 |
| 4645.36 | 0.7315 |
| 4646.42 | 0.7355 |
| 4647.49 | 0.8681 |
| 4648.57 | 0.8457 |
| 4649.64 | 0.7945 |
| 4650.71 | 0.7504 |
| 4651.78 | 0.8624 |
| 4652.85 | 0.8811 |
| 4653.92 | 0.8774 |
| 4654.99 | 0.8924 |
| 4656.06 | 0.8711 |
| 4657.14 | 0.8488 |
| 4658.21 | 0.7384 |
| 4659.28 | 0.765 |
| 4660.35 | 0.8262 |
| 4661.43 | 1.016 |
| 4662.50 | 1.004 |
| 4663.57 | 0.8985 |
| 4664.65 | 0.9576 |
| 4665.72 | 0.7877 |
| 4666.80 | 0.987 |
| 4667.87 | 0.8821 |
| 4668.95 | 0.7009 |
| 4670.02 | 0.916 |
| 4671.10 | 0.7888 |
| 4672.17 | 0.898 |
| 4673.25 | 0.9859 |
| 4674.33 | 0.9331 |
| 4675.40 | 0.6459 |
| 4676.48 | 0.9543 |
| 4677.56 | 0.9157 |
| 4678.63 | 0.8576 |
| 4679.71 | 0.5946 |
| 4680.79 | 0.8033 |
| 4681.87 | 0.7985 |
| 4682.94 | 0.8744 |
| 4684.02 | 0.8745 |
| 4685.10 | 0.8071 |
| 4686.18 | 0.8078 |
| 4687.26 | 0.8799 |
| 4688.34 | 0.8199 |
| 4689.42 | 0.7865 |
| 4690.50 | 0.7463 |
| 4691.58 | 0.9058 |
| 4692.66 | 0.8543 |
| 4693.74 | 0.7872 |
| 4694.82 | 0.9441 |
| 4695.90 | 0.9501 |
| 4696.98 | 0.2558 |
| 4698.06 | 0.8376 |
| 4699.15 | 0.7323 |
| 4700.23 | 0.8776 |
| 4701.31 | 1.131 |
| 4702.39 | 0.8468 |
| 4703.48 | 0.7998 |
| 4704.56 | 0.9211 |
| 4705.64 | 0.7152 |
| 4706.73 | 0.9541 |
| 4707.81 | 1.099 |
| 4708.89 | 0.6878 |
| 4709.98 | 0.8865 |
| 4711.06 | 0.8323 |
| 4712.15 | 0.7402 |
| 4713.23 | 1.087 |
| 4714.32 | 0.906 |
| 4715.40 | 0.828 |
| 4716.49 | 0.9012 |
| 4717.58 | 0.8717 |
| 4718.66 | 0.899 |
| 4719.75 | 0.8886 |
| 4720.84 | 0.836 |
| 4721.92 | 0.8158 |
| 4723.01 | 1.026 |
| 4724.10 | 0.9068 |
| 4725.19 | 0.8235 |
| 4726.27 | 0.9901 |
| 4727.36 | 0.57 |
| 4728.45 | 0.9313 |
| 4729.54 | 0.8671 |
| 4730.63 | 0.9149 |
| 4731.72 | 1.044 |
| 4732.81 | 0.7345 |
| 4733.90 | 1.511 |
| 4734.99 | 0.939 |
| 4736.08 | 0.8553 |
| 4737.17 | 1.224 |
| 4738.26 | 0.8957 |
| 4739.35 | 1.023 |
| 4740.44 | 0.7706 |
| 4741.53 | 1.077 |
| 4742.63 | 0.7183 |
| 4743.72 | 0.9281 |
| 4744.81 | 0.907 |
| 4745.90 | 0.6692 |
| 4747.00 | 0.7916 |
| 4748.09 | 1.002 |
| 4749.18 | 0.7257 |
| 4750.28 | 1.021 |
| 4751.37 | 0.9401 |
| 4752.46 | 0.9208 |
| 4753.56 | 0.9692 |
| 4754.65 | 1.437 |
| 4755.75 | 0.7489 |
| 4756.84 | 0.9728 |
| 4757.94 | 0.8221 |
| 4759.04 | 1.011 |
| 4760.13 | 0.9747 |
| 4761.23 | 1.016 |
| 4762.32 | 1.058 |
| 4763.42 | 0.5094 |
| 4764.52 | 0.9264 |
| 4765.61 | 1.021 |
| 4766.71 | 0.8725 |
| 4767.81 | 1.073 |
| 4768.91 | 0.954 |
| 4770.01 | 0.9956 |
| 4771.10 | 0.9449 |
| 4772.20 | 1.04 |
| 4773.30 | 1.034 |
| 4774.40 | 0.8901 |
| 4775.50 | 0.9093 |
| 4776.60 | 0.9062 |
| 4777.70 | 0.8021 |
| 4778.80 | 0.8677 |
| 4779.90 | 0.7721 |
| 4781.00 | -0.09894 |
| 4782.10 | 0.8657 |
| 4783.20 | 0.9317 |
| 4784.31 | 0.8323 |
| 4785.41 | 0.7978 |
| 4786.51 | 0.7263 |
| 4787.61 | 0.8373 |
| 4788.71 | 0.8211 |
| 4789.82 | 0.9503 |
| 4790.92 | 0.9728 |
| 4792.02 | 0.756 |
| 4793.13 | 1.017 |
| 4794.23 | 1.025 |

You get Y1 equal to 0.519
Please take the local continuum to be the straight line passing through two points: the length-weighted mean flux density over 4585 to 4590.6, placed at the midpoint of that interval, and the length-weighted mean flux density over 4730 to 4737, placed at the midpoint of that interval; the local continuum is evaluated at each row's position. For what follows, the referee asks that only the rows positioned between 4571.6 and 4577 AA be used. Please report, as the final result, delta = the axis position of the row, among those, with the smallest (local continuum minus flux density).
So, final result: 4576.35 AA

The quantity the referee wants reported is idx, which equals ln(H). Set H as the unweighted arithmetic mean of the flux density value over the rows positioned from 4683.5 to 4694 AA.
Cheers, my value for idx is -0.19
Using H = 0.83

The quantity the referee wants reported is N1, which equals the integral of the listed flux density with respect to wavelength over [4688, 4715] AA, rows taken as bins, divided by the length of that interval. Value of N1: 0.845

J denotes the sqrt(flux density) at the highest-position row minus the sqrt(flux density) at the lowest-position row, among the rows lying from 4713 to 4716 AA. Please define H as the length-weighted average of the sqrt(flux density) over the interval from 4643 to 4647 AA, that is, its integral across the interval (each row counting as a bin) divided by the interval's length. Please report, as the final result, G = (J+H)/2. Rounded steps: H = 0.89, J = -0.133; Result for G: 0.377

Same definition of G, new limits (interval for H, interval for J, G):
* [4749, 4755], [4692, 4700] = 0.465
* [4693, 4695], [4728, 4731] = 0.457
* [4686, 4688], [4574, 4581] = 0.451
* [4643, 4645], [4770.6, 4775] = 0.441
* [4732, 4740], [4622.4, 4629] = 0.467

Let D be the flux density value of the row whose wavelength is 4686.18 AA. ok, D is 0.8078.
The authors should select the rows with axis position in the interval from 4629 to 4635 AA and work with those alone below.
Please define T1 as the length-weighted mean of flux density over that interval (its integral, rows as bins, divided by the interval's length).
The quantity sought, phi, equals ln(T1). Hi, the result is -0.15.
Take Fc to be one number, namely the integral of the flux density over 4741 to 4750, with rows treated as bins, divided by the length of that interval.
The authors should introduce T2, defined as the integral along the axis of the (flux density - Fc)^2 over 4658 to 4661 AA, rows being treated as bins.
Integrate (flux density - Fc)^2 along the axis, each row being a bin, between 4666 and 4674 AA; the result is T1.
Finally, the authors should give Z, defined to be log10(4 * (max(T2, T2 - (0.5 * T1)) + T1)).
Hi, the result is -0.40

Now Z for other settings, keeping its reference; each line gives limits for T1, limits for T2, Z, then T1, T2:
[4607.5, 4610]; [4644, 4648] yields -0.67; 0.021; 0.033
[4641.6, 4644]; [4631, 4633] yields -1.42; 0.005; 0.004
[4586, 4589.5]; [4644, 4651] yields -0.63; 0.013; 0.046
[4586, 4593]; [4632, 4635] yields -0.80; 0.036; 0.004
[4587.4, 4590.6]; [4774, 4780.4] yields -0.84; 0.018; 0.018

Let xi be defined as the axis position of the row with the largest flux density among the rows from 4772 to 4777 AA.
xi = 4772.20 AA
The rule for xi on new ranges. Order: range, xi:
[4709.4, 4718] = 4713.23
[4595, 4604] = 4597.47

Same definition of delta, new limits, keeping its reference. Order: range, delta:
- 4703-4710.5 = 4707.81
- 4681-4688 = 4687.26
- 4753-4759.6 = 4754.65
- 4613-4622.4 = 4620.82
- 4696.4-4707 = 4701.31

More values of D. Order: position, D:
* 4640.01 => 0.9474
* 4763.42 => 0.5094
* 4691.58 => 0.9058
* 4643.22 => 0.7904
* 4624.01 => 0.8773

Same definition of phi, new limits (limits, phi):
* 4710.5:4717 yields -0.12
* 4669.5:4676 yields -0.15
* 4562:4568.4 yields -0.21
